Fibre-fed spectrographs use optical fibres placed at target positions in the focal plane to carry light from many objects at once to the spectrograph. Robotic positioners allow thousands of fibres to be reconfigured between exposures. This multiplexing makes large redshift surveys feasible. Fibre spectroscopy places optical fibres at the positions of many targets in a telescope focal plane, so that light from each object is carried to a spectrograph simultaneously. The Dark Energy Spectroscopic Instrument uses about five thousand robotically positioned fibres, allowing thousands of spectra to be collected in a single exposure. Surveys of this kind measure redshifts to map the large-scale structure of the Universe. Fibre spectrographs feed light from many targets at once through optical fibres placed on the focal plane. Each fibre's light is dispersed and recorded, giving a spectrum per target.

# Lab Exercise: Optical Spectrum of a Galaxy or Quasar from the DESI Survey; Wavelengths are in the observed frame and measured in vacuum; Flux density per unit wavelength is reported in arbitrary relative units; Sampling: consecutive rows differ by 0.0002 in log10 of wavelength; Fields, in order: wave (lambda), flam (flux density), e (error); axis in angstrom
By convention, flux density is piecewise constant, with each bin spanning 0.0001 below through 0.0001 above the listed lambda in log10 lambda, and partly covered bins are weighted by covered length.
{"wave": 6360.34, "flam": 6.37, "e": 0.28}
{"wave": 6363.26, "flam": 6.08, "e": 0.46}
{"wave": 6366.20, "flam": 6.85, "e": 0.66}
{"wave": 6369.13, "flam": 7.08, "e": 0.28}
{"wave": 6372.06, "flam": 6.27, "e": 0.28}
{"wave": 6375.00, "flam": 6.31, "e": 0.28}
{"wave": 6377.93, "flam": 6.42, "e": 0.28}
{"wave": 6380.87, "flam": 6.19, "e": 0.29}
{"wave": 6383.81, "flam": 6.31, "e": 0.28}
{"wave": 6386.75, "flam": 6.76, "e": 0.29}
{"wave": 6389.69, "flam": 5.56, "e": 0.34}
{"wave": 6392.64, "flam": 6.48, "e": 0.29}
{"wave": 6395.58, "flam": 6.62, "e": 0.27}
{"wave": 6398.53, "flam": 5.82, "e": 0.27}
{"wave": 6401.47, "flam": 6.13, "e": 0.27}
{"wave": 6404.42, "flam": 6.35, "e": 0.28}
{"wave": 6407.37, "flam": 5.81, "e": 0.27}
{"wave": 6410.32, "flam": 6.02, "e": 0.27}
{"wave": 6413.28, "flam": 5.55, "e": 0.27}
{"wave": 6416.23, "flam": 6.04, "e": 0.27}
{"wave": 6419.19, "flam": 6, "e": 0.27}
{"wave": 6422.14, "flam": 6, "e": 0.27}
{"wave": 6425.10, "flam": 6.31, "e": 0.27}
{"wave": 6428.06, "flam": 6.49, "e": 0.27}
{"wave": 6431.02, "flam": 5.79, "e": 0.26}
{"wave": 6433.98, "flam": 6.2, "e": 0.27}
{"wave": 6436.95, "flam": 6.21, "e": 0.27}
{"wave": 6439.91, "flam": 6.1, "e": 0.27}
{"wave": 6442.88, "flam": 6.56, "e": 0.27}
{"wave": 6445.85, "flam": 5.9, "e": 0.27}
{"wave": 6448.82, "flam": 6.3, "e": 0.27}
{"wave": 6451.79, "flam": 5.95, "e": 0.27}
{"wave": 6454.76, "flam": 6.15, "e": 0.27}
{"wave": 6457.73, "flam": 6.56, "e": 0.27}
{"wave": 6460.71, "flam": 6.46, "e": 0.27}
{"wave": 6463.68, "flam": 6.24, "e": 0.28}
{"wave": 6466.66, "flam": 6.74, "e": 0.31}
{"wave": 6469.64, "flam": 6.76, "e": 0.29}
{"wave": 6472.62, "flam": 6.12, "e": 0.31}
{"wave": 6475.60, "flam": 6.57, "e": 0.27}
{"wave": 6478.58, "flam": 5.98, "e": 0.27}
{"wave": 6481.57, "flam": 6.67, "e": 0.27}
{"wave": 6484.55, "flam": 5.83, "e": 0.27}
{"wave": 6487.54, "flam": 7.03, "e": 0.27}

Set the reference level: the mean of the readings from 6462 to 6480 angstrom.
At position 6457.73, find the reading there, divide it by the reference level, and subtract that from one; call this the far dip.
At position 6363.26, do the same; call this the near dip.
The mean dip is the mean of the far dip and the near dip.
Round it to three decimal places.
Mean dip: 0.013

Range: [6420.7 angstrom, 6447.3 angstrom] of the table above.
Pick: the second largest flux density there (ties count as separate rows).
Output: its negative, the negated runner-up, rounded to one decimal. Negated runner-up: -6.5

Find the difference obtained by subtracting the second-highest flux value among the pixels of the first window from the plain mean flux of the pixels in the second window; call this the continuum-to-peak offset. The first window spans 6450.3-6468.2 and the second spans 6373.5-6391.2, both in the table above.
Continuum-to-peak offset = -0.30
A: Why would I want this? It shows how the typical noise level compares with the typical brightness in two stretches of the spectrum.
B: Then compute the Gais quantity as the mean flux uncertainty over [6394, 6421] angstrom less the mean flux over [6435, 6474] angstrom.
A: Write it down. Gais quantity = -6.04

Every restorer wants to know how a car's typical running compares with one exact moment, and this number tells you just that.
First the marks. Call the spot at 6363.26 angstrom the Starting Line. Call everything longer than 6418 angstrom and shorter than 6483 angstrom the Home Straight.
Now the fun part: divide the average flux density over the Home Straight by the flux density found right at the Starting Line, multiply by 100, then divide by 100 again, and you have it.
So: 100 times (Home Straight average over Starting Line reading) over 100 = 1.03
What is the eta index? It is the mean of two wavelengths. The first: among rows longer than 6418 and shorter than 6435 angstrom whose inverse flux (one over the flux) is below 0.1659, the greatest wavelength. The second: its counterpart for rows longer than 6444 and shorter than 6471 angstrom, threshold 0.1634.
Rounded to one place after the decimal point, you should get 6451.8 angstrom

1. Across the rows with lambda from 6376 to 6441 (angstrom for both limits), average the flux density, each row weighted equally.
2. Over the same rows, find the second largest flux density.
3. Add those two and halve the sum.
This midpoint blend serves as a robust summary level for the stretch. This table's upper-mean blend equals 6.4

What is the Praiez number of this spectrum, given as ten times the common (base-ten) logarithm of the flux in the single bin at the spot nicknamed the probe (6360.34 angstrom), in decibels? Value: 8.0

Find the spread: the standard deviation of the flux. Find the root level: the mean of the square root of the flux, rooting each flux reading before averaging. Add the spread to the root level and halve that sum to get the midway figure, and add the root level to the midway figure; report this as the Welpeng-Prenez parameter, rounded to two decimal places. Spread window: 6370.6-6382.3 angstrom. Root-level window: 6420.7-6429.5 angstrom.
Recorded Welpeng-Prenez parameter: 3.80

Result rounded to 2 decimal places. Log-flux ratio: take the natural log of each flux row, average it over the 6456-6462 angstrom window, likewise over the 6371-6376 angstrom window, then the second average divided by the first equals 0.98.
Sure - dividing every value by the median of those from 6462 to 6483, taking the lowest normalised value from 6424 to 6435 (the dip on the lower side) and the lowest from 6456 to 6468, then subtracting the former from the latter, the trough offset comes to 0.068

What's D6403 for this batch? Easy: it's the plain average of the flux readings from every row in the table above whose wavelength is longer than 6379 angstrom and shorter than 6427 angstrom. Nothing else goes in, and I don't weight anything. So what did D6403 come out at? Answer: 6.1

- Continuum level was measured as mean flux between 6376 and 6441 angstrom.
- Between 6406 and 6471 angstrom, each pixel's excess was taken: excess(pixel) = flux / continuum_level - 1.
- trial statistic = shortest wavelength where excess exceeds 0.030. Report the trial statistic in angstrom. 6428.06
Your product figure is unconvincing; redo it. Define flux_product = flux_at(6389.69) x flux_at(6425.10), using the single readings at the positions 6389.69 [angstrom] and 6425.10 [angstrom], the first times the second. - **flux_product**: 35.1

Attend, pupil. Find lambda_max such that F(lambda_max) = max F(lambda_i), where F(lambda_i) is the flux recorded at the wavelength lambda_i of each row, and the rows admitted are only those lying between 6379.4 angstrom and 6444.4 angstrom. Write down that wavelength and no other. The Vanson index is 6386.75 angstrom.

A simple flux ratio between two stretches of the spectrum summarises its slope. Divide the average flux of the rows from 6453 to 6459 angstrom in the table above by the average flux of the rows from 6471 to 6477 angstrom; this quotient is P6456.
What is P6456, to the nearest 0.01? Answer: 1.00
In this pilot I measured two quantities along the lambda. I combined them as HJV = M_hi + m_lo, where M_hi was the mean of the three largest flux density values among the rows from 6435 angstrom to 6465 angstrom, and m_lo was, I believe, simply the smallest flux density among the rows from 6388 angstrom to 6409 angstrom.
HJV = 12.1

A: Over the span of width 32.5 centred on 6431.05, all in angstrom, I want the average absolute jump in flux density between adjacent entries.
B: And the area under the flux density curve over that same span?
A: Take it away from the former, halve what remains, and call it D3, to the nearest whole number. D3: -100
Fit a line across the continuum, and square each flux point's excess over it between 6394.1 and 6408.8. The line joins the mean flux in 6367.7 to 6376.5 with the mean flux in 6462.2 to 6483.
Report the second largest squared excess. 0.49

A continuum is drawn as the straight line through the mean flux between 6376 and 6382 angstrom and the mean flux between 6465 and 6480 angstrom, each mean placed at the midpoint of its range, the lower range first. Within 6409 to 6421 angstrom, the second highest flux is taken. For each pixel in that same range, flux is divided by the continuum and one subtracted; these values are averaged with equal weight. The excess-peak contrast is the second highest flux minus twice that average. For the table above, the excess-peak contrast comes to 6.2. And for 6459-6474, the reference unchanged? 6.7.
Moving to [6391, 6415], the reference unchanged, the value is 6.6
